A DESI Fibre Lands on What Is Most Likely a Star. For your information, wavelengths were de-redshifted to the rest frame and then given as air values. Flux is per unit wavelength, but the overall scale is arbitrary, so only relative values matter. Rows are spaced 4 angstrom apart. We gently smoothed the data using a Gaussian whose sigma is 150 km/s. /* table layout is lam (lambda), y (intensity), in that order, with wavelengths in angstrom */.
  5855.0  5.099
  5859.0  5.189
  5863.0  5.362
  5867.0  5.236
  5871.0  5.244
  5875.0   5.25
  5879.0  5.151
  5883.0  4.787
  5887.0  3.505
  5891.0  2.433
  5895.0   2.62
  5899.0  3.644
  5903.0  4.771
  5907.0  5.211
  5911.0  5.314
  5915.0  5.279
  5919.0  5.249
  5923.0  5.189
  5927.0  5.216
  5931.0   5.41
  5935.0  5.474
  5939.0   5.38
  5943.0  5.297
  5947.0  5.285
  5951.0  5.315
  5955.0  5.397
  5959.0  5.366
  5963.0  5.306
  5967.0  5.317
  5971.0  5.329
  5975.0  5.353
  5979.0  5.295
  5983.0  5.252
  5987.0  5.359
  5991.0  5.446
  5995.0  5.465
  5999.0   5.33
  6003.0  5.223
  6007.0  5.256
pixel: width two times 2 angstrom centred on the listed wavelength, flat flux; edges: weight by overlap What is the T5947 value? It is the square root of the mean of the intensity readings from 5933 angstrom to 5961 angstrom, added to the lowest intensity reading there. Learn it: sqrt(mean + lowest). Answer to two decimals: 3.26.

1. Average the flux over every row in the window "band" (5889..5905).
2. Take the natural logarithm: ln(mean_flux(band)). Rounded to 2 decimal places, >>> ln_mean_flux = 1.21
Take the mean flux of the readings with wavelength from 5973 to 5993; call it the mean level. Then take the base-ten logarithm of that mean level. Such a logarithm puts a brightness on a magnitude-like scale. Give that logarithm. 0.728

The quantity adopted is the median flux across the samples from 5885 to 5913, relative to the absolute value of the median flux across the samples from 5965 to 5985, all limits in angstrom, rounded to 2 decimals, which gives 0.69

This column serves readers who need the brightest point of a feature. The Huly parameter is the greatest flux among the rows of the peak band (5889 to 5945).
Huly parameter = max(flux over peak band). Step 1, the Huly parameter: 5.474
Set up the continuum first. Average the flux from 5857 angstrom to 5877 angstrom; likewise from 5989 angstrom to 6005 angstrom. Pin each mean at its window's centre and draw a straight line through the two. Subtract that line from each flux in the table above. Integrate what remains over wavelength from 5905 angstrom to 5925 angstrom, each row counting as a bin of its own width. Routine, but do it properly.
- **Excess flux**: -1.0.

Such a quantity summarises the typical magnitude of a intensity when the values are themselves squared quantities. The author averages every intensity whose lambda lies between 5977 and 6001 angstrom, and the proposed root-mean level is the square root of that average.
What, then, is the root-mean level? 2.31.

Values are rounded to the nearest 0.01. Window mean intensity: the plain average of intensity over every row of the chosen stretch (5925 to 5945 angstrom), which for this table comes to 5.36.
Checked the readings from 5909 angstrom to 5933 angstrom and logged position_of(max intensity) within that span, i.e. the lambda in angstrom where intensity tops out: 5931.0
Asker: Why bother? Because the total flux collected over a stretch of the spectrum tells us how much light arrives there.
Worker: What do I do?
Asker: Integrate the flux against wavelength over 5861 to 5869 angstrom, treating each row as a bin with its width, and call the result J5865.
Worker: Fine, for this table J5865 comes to 42.4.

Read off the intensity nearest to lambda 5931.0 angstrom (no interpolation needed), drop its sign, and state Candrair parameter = 5.41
